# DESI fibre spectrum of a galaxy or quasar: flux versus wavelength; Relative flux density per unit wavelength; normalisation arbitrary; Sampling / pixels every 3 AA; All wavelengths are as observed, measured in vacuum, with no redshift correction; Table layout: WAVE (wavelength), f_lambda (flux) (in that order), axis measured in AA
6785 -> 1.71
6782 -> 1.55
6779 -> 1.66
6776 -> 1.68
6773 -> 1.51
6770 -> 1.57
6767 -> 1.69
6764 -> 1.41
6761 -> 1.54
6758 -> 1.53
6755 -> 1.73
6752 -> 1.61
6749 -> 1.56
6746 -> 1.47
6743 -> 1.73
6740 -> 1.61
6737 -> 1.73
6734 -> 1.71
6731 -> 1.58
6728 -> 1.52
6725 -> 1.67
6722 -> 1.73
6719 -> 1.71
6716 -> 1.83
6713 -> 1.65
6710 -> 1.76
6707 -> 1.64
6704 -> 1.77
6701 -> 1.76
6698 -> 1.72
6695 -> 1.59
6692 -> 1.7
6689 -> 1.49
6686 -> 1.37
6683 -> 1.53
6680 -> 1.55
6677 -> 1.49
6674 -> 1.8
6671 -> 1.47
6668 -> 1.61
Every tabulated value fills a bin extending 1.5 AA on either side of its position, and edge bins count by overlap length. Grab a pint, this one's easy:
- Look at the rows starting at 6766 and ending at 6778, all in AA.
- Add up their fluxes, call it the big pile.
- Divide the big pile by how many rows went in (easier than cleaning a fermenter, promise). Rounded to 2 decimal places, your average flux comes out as 1.61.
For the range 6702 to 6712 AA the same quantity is 1.72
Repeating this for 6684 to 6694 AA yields 1.52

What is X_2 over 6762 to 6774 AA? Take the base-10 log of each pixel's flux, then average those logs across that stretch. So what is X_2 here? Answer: 0.188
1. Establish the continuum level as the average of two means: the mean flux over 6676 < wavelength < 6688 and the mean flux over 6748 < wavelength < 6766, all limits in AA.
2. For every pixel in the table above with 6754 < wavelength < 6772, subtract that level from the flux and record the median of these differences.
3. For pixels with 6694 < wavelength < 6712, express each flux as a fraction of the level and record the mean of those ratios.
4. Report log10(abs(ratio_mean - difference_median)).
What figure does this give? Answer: 0.04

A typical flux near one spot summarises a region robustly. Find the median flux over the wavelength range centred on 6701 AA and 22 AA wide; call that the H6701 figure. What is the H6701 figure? 1.72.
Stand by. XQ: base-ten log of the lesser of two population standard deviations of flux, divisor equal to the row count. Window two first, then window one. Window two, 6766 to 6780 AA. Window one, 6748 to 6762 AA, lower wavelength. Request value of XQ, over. -1.15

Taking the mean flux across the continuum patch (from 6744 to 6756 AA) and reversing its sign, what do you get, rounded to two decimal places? -1.59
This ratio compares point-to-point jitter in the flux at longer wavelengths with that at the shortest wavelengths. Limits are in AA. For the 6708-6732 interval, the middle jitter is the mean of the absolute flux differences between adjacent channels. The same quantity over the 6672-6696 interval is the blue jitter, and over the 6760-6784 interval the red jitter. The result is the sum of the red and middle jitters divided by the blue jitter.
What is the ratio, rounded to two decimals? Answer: 1.61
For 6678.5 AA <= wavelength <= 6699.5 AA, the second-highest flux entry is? 1.7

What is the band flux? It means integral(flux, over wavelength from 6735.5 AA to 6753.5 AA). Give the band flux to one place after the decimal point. 29.1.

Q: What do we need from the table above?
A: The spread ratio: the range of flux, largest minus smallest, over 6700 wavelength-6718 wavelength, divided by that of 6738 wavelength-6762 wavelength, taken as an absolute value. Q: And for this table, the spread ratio 0.73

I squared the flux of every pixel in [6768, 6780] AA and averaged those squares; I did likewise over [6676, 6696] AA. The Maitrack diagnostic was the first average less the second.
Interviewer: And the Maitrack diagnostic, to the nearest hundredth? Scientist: 0.23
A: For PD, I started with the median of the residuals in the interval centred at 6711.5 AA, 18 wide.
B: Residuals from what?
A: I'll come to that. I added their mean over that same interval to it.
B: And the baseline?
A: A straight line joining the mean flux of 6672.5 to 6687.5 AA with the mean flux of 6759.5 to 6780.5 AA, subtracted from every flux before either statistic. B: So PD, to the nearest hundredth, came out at 0.34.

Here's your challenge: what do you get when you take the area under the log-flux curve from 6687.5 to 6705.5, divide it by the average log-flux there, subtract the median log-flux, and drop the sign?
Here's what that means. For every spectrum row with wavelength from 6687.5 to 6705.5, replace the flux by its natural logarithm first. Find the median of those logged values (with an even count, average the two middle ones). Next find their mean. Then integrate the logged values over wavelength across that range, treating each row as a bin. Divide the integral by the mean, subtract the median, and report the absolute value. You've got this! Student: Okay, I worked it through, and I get 17.5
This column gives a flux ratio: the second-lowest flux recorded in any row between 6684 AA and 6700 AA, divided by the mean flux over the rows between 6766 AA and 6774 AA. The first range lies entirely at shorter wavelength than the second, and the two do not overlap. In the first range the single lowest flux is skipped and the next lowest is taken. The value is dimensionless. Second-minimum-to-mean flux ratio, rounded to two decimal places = 0.94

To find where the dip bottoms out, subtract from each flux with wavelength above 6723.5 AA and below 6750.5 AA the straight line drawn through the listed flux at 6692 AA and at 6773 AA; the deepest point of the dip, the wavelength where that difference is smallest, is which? 6746 AA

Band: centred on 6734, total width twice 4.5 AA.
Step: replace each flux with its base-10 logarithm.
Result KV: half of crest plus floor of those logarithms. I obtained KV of 0.218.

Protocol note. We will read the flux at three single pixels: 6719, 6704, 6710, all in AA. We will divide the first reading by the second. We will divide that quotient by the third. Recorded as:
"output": 0.55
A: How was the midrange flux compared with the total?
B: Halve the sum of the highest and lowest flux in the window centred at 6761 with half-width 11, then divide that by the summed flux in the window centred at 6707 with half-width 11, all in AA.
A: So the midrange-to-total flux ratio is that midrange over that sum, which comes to 0.129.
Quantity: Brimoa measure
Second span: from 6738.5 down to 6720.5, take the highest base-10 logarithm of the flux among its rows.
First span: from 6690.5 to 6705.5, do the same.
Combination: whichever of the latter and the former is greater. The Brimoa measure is 0.248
